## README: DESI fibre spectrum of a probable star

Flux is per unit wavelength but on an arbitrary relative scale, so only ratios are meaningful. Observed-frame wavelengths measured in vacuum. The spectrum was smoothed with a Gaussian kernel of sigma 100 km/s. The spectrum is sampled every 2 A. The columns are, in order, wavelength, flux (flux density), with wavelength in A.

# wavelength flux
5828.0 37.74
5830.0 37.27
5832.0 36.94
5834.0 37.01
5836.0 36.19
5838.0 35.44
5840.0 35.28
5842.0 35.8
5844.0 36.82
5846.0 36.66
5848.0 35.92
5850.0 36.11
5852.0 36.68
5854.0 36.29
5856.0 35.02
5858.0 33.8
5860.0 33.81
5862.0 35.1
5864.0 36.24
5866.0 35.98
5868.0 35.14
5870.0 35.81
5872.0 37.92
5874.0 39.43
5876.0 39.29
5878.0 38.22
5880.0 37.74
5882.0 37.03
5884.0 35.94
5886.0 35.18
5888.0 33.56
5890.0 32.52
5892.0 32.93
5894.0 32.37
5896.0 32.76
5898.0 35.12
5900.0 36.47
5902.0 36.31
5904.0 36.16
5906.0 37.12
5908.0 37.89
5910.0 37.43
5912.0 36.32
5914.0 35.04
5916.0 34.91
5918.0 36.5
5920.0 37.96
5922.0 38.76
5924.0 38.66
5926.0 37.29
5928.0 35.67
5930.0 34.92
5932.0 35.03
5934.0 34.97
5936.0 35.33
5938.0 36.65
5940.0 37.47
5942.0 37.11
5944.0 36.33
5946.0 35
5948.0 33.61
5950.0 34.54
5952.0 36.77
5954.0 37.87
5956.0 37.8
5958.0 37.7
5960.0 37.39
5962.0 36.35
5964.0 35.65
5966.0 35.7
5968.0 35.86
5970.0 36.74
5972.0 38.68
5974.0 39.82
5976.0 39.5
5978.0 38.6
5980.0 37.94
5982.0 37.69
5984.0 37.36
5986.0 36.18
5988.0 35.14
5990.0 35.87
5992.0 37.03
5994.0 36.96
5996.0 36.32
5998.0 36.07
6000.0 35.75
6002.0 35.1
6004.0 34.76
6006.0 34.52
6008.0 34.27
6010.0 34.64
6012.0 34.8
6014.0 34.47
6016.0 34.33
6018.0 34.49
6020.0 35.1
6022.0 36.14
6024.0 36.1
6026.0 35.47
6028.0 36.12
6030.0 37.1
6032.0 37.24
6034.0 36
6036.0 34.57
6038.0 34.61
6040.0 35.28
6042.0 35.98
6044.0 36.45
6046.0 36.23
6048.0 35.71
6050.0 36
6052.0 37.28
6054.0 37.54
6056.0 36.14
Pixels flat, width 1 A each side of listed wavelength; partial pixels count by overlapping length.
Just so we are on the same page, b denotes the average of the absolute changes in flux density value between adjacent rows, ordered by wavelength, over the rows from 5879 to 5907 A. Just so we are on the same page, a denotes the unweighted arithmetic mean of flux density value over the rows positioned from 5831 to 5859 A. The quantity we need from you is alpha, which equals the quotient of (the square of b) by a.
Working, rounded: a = 36.0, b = 0.89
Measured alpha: 0.0220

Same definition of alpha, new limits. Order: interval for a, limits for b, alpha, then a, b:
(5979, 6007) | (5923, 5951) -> 0.0205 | 36.2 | 0.86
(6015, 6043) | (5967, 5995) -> 0.0187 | 35.6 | 0.82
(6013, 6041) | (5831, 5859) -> 0.0103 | 35.5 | 0.61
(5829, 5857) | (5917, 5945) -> 0.0160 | 36.2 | 0.76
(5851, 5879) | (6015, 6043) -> 0.0113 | 36.3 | 0.64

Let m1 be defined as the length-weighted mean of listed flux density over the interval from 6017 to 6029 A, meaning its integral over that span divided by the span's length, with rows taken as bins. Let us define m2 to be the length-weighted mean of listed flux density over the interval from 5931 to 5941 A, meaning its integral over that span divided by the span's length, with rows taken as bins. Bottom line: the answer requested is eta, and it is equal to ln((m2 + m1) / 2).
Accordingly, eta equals 3.58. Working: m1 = 35.6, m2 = 35.9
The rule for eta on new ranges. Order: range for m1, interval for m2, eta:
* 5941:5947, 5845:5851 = 3.59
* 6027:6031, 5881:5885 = 3.60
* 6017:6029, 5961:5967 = 3.58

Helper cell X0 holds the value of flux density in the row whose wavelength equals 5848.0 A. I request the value 35.92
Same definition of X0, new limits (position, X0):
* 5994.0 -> 36.96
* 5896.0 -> 32.76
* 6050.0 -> 36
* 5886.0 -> 35.18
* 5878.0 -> 38.22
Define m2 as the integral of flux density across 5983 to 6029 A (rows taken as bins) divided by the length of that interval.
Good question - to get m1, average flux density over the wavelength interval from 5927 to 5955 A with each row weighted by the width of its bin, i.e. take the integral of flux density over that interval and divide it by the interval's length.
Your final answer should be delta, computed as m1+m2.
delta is 71.3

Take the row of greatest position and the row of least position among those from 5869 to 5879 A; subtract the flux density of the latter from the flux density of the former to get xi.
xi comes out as 2.4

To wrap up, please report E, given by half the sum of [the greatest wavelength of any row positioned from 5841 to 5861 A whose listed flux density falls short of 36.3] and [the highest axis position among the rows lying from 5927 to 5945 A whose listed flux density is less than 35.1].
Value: 5897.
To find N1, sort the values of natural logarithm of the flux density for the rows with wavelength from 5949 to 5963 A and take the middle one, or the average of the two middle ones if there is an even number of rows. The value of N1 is 3.62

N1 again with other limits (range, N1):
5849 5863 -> 3.56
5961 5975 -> 3.59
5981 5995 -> 3.61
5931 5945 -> 3.59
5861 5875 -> 3.58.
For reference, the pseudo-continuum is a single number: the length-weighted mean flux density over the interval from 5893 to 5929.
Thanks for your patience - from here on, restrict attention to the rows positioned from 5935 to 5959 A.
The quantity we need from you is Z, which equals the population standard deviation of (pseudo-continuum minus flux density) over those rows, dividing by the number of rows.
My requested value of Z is 1.4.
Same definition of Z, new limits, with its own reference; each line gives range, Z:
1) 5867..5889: 1.8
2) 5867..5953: 1.8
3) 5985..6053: 0.9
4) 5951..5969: 0.9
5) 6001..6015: 0.2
